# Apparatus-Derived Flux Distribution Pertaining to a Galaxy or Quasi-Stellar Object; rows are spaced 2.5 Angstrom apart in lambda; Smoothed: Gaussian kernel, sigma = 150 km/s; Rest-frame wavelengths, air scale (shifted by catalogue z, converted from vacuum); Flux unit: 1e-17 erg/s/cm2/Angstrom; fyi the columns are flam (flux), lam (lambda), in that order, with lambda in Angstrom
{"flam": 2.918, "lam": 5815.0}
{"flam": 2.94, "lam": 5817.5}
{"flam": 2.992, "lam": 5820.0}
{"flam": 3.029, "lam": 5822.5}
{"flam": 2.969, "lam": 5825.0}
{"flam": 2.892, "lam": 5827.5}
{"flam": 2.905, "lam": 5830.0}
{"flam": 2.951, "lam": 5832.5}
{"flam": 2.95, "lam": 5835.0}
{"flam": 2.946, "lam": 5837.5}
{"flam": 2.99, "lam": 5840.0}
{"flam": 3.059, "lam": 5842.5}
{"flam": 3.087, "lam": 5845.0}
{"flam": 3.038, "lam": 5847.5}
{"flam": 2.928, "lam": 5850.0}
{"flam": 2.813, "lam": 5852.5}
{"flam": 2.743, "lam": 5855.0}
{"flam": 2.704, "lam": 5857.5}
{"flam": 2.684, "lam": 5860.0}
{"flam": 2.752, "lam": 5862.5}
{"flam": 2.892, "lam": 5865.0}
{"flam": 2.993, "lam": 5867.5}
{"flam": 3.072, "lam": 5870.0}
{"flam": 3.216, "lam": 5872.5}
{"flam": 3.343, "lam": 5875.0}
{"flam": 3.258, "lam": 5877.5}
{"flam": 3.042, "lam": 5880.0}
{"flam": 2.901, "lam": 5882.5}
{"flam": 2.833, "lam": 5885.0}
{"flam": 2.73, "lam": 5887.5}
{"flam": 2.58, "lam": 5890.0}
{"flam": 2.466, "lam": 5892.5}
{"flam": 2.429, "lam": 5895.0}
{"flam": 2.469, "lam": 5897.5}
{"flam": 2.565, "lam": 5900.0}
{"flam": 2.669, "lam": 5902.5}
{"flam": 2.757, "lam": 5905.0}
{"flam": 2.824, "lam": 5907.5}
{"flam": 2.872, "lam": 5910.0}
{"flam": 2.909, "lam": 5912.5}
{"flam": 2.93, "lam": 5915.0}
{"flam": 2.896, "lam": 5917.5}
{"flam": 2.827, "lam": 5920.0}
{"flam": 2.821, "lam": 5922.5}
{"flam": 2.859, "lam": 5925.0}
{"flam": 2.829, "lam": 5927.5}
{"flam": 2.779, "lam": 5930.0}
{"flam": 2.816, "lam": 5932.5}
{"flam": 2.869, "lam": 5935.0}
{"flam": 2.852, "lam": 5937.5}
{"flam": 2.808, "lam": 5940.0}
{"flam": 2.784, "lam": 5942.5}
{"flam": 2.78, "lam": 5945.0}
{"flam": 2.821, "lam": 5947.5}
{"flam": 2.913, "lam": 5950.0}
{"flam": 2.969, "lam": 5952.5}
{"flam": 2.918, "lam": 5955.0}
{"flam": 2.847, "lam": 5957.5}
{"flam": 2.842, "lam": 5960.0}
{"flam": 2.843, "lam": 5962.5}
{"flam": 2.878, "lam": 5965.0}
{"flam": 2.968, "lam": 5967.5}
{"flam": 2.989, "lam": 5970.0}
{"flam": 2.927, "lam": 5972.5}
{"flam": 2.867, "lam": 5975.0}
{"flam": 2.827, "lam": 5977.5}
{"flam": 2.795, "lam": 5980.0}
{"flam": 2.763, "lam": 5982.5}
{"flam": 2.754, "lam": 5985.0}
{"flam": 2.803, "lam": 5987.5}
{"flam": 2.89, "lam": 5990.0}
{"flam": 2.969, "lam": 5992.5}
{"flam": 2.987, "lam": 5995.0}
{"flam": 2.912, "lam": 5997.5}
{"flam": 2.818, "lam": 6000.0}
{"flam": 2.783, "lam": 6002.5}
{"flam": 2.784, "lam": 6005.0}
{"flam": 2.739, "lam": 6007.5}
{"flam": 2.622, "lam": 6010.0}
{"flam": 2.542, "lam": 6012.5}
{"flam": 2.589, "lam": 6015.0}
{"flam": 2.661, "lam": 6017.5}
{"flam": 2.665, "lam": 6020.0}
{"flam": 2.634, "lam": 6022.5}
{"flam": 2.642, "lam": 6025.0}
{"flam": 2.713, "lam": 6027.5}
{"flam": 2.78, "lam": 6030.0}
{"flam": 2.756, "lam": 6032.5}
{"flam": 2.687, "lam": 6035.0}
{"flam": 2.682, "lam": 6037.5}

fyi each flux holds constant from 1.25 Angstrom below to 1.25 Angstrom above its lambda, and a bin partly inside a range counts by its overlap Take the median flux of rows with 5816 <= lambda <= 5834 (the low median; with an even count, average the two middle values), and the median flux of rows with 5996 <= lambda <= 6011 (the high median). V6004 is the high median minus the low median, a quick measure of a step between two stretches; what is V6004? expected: -0.17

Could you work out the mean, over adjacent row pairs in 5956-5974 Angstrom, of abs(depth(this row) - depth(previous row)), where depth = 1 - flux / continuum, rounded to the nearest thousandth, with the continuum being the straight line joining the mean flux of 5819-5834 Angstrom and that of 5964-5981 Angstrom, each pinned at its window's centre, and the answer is 0.012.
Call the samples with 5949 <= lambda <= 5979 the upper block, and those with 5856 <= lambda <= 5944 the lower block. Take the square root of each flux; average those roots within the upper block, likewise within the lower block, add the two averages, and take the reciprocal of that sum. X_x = 0.296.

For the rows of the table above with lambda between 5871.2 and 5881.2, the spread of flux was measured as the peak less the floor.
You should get 0.30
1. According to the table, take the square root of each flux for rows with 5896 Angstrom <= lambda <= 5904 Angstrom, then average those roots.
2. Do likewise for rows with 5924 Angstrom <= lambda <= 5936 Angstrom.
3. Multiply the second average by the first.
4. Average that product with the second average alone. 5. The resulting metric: 2.19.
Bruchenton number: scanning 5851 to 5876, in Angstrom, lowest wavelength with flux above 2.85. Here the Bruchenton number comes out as 5865.0 Angstrom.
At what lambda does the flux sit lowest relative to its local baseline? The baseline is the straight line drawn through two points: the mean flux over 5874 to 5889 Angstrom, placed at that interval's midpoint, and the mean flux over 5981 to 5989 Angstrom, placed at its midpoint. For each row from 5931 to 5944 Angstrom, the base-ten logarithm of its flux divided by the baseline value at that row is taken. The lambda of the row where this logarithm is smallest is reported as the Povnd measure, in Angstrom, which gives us 5942.5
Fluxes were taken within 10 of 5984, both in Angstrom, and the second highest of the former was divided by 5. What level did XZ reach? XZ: 0.578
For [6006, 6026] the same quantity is 0.533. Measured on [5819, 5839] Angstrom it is 0.598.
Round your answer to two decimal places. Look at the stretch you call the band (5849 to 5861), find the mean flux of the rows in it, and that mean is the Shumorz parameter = 2.77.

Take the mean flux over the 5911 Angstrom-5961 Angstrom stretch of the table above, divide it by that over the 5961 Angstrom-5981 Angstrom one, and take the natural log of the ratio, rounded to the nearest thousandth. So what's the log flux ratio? -0.012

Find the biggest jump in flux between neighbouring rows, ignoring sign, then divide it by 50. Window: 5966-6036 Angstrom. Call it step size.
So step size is 0.0023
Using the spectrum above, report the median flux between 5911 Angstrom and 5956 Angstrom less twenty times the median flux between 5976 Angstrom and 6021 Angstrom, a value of -52.8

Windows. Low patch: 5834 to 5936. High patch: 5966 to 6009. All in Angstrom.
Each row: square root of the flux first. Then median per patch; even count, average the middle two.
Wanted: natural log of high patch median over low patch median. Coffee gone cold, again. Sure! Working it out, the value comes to -0.006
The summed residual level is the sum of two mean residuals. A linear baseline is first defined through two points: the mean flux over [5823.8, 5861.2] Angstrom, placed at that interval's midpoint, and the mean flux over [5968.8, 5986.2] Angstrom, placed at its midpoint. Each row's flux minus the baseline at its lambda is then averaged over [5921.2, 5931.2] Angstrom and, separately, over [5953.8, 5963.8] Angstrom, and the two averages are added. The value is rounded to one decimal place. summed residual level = 0.0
